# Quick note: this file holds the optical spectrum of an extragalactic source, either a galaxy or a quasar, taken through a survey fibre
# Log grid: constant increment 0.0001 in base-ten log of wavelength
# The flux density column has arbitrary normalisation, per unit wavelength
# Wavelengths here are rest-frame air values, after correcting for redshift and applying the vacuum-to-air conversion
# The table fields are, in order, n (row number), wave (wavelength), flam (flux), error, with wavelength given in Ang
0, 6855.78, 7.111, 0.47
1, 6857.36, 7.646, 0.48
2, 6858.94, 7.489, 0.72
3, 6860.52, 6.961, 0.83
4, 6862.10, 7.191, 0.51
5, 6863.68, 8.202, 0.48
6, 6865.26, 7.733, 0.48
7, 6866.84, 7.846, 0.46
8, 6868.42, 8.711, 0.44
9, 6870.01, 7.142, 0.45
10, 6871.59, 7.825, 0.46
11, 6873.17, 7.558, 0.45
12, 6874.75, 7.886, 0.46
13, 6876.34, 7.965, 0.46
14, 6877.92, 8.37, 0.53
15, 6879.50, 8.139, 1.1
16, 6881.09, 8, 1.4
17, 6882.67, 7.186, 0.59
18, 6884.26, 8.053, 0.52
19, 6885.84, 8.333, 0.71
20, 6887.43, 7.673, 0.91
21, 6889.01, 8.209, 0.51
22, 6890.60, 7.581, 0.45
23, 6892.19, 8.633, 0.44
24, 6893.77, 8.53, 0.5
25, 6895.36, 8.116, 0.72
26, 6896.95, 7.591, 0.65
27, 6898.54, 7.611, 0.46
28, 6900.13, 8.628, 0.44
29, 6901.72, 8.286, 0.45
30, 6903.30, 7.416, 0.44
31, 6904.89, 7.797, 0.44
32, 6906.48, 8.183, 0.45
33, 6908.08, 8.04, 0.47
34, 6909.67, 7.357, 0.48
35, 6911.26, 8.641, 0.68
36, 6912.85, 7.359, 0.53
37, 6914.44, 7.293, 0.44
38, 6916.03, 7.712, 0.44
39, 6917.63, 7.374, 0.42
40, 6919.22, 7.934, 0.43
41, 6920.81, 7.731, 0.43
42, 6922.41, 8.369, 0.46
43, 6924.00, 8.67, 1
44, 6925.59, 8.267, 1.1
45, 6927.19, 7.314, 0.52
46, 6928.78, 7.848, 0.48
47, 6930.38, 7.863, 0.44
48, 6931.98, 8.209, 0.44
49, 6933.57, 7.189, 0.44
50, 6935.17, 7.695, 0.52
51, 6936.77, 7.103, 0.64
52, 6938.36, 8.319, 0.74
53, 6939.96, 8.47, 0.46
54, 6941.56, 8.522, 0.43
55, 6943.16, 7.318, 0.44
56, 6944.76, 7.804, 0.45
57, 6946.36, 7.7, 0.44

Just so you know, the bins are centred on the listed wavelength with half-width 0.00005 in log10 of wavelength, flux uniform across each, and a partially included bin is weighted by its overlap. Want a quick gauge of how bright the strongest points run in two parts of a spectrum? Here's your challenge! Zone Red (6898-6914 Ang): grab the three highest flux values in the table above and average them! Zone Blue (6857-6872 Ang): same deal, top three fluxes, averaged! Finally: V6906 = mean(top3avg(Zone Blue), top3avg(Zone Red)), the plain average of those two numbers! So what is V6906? 8.386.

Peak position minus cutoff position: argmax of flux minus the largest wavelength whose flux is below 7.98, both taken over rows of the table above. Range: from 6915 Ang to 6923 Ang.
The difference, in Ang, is 1.6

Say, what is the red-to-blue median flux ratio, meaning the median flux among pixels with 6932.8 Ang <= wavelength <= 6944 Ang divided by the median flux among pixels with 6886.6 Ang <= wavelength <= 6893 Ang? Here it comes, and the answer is 0.97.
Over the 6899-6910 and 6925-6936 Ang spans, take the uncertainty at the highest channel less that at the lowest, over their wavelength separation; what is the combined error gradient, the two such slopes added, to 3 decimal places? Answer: -0.056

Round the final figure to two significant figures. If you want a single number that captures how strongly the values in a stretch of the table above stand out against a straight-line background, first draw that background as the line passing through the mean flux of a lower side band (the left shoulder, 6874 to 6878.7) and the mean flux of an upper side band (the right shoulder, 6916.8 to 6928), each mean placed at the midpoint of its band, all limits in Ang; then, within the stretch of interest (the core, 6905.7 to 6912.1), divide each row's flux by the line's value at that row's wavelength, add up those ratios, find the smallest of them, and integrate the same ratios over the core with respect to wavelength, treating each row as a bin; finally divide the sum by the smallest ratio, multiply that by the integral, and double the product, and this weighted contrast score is 56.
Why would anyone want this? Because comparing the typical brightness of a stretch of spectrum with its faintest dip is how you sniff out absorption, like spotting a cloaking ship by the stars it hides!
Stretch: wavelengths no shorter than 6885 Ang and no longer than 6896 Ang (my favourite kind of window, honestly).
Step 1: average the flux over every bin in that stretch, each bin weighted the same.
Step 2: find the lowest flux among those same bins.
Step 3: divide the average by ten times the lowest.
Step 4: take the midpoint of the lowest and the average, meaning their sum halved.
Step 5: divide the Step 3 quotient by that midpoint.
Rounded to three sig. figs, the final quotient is 0.0137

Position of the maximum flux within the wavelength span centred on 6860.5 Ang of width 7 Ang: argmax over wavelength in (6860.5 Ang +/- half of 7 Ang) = 6863.68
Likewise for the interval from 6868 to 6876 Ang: 6868.42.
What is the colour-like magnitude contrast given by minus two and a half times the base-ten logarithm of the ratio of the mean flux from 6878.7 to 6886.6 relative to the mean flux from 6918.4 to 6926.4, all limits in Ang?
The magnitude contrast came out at 0.034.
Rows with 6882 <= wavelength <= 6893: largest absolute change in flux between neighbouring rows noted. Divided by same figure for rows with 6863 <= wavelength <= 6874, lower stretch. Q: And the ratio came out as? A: 0.67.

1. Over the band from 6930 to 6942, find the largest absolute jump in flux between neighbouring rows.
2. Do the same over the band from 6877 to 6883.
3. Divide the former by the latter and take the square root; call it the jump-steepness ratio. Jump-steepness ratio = 1.2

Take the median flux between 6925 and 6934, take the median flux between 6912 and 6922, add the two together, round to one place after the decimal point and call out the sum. 15.4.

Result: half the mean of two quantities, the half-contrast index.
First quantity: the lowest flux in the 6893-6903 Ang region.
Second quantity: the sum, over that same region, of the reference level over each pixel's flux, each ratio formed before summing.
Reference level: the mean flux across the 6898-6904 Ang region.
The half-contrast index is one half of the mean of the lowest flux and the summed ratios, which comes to 3.38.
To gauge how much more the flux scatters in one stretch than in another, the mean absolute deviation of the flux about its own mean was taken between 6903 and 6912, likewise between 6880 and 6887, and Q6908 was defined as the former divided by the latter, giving 1.08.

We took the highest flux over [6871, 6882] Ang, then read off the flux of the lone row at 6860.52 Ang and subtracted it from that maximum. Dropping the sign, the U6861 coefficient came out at 1.4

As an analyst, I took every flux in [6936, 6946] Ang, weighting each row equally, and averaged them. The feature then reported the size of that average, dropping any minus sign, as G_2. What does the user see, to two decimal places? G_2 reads 7.92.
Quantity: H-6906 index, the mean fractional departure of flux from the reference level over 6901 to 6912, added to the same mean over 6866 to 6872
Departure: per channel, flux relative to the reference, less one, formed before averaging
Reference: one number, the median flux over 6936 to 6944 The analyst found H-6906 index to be -0.10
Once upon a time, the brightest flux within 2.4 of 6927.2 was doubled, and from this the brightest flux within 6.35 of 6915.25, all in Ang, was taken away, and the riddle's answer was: 7.89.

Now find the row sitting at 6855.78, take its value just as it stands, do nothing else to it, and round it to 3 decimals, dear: 7.111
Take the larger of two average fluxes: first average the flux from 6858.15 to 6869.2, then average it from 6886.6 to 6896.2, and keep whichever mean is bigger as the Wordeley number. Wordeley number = 8.12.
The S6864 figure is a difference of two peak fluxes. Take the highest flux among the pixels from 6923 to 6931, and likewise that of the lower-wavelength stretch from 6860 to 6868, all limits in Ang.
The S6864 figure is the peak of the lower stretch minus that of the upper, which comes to -0.5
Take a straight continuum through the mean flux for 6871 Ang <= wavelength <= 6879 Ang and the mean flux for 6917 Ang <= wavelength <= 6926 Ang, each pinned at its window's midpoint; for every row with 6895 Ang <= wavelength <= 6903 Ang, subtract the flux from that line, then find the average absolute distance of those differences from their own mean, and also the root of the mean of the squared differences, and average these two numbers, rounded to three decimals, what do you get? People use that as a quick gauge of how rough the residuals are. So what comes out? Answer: 0.377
